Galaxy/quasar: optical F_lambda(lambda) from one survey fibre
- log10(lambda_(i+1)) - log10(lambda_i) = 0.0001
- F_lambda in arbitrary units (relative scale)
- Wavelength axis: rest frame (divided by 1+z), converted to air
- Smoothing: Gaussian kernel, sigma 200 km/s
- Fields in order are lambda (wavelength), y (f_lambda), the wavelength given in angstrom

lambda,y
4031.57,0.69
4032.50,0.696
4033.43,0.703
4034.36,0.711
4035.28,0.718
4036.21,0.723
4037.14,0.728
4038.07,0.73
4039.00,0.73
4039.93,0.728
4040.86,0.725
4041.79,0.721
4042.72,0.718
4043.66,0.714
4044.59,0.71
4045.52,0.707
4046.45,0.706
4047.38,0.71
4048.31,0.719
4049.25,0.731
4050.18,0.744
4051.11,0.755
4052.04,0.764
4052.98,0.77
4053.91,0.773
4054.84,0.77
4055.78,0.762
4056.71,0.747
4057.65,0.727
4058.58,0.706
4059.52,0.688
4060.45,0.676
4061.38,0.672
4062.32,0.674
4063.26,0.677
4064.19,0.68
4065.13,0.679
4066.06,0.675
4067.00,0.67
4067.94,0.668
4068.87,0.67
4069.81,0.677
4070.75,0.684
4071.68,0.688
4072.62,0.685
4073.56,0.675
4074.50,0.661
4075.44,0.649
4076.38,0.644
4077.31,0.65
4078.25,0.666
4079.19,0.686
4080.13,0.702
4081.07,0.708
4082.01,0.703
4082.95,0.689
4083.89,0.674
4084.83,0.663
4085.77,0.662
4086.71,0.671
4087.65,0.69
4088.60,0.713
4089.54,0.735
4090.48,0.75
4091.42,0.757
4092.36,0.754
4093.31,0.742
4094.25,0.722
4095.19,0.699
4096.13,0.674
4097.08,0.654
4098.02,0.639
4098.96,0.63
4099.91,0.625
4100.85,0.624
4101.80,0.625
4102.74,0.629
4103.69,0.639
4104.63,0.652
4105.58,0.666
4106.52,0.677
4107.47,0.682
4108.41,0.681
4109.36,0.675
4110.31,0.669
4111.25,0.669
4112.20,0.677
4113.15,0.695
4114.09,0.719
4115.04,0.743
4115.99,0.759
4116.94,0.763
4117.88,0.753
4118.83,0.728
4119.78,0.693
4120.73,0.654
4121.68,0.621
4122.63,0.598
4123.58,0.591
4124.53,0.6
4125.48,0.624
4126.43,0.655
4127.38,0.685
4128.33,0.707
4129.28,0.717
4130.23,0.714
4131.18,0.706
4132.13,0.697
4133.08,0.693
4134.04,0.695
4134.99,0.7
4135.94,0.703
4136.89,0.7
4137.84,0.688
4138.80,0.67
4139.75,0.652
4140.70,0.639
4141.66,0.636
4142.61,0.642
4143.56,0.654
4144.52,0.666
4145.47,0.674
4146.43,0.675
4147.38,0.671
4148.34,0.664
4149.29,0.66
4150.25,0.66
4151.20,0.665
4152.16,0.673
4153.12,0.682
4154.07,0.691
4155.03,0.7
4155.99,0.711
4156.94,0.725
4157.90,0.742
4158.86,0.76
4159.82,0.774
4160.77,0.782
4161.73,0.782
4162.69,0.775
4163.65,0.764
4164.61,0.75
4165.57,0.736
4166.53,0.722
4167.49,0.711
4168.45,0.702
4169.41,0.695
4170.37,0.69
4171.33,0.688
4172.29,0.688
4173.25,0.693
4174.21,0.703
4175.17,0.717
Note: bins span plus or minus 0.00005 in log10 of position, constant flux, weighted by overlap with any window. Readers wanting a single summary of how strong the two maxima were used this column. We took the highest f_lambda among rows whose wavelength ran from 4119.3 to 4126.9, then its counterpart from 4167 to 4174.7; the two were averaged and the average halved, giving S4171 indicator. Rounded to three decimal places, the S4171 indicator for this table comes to 0.351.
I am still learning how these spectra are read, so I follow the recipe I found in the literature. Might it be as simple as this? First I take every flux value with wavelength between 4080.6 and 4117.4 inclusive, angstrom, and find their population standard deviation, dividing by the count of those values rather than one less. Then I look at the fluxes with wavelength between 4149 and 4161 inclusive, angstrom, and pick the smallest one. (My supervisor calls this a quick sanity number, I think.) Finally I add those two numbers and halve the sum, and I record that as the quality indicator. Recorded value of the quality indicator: 0.35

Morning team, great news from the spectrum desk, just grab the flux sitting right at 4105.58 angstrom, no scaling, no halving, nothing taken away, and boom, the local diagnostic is 0.666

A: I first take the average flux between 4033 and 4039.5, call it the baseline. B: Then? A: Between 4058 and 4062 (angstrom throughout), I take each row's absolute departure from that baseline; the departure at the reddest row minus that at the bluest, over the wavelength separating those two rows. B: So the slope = 0.012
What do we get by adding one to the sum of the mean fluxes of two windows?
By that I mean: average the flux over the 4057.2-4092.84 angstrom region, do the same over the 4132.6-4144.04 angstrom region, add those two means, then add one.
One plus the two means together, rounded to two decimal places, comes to 2.36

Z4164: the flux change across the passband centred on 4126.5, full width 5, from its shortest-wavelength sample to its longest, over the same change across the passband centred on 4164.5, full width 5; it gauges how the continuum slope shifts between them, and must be -2.0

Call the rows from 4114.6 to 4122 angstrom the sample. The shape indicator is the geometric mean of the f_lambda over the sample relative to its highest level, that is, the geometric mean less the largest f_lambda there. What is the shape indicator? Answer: -0.051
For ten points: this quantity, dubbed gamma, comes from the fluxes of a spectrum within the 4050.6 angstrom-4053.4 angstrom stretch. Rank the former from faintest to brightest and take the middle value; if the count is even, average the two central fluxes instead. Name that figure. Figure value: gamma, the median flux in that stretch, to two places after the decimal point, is 0.76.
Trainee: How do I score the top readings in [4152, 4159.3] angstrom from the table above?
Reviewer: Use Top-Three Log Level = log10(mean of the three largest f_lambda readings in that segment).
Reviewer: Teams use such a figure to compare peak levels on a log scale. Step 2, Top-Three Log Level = -0.129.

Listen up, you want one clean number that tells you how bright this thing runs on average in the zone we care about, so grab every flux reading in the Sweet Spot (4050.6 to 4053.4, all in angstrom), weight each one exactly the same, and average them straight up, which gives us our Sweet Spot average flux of 0.76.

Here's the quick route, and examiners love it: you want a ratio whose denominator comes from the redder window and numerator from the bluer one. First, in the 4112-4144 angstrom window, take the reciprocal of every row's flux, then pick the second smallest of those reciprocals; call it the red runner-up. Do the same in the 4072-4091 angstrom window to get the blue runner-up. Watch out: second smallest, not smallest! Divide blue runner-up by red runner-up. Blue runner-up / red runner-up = 1.03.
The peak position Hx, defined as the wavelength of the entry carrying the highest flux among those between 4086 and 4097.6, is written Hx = 4091.42 angstrom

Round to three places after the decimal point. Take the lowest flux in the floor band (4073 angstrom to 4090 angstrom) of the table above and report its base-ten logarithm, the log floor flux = -0.191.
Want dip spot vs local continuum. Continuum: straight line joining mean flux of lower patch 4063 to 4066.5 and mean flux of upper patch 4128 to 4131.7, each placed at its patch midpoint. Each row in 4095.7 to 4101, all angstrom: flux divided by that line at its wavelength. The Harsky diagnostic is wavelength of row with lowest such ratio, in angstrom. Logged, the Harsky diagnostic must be 4100.85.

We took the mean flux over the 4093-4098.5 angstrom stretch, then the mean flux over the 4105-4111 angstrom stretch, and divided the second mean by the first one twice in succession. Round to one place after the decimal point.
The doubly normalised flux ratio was 1.4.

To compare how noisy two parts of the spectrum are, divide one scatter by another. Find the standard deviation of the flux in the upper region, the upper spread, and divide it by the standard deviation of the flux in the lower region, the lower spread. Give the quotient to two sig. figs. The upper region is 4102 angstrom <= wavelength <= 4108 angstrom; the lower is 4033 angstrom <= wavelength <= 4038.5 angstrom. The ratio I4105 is 2.0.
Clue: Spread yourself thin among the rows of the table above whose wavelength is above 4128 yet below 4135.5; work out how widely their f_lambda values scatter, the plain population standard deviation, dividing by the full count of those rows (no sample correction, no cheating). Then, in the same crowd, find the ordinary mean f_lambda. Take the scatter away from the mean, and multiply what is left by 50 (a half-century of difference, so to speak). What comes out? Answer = 34.8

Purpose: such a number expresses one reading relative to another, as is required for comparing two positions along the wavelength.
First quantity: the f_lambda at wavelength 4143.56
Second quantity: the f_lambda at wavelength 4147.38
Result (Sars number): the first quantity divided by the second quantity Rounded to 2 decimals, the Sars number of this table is 0.97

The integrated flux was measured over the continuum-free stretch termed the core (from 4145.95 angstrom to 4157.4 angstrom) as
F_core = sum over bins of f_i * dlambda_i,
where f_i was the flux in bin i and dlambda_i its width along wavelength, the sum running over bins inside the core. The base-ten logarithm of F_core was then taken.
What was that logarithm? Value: 0.9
